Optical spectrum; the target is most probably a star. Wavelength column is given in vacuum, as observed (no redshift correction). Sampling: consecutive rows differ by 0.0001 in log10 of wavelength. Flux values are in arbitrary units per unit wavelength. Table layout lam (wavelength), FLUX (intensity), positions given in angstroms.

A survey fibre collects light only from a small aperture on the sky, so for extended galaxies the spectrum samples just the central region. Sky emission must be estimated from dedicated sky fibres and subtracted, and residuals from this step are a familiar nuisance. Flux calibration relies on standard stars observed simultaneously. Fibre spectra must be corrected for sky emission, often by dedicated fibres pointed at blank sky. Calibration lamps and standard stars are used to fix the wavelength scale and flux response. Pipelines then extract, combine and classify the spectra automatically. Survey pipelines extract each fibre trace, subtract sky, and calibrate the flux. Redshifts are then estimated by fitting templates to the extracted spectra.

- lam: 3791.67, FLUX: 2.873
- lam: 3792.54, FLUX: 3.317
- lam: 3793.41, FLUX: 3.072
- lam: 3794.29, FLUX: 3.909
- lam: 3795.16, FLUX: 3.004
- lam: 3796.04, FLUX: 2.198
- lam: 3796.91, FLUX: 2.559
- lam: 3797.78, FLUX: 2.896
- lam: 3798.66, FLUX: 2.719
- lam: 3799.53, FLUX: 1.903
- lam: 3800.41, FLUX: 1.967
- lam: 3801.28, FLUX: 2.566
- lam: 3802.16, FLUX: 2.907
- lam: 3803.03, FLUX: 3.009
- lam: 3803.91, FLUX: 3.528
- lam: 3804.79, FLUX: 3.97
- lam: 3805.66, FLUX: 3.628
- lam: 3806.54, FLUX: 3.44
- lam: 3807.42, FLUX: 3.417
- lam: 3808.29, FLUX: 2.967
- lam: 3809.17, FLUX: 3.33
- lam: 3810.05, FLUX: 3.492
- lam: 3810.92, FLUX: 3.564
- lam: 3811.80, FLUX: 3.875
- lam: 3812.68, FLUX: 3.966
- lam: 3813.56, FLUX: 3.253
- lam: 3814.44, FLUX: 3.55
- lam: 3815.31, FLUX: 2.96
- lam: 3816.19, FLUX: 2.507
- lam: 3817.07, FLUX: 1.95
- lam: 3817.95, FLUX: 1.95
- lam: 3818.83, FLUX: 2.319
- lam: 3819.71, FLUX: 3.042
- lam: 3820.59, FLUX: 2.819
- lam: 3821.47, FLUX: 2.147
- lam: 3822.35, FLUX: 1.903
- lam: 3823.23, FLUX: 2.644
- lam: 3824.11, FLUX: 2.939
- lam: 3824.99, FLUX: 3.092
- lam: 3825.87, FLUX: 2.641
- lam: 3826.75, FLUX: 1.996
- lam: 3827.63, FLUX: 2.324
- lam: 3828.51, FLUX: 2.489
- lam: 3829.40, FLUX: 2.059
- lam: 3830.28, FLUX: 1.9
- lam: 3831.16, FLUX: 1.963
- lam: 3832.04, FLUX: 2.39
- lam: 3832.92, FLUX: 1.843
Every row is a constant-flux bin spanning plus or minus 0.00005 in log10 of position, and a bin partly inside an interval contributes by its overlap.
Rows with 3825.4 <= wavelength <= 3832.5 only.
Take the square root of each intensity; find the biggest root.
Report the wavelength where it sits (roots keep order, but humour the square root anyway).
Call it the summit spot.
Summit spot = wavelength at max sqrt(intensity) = 3825.87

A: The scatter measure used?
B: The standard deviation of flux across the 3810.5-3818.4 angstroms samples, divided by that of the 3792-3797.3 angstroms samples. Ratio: 1.3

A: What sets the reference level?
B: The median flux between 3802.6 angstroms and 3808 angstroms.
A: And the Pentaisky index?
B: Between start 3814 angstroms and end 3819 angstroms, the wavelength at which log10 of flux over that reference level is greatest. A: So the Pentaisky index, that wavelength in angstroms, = 3814.44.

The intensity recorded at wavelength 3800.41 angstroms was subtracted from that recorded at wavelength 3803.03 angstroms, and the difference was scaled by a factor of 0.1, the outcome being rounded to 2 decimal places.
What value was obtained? 0.10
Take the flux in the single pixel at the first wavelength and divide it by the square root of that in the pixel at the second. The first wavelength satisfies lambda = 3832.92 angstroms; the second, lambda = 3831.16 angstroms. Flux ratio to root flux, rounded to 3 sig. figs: 1.32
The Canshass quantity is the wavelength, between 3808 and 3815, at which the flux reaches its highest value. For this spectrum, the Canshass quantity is 3812.68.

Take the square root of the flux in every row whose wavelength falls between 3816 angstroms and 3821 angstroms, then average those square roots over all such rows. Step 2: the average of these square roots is 1.55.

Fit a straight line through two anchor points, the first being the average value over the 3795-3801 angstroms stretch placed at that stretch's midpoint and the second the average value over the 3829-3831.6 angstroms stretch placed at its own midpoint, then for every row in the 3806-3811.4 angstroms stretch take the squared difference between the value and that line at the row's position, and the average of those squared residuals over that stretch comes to 1.2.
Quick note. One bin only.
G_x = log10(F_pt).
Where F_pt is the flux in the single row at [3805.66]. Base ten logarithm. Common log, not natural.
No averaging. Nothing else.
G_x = 0.56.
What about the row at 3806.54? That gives 0.54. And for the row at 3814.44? 0.55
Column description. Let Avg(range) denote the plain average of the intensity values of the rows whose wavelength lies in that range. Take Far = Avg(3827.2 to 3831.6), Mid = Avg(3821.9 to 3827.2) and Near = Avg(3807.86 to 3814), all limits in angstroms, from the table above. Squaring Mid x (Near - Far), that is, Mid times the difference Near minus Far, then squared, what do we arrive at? 12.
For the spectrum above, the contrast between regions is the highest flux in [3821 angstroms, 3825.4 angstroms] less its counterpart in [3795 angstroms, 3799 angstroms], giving 0.1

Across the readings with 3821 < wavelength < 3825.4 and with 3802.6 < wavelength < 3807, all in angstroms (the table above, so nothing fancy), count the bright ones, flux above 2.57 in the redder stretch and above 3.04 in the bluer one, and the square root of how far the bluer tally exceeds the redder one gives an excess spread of 1.0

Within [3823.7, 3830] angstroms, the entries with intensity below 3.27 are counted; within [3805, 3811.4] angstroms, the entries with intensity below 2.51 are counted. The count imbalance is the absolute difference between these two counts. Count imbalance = 7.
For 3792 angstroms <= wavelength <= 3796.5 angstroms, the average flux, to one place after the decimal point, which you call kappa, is 3.1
